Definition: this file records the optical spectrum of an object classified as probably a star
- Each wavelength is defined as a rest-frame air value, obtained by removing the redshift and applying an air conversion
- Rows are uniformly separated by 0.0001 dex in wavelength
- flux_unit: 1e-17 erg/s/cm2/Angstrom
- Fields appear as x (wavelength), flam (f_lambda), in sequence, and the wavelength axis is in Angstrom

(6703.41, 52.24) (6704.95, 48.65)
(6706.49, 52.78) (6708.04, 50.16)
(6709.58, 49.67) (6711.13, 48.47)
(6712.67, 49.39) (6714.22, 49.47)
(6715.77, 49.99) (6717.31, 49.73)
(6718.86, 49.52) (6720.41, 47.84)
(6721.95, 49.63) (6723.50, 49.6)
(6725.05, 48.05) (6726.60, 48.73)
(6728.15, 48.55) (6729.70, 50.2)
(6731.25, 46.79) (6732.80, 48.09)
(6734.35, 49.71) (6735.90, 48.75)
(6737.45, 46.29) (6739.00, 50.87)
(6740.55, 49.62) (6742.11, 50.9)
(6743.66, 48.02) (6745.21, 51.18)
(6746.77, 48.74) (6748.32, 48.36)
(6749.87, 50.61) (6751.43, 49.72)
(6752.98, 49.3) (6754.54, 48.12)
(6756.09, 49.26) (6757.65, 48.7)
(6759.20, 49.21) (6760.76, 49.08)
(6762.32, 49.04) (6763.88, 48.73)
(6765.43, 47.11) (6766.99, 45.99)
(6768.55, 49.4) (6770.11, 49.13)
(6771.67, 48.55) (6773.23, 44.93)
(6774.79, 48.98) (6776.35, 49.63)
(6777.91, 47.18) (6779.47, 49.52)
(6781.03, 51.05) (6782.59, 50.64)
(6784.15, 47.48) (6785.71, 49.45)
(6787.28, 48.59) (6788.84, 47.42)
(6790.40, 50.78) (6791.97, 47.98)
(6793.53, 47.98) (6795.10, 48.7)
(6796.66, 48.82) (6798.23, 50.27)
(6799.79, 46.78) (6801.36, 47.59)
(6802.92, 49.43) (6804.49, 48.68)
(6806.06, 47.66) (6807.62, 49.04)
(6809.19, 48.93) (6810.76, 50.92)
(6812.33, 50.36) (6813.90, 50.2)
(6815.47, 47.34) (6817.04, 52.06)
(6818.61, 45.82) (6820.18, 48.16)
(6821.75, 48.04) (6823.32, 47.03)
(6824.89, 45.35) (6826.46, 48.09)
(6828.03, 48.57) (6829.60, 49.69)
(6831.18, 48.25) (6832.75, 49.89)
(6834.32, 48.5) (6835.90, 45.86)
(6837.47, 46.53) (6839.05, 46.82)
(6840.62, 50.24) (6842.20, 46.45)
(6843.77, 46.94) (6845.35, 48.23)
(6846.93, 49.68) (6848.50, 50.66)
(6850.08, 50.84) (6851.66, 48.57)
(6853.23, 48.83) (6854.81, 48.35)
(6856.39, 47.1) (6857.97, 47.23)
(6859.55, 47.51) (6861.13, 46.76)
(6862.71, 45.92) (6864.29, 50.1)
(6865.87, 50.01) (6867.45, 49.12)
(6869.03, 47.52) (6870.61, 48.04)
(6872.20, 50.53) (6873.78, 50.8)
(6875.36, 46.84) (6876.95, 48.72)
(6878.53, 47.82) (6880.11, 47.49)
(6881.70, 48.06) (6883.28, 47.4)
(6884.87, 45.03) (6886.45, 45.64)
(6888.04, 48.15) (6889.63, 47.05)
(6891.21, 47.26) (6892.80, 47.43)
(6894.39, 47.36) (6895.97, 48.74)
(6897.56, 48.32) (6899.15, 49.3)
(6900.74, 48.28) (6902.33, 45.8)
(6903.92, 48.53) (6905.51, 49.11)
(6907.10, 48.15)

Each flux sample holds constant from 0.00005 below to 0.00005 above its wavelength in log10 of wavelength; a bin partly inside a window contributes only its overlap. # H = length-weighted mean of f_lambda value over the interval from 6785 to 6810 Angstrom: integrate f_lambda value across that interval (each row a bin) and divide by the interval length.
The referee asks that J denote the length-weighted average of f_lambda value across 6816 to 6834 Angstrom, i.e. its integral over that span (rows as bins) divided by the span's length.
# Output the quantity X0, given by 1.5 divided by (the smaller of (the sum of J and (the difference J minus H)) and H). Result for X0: 0.0313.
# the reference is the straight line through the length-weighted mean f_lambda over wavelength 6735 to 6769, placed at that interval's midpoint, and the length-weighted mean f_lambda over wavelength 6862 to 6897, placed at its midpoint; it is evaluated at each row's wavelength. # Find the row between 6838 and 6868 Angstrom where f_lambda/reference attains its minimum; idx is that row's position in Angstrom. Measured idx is 6862.71 Angstrom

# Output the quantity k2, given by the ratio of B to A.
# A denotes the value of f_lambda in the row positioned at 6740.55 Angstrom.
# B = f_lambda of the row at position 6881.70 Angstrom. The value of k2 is 0.97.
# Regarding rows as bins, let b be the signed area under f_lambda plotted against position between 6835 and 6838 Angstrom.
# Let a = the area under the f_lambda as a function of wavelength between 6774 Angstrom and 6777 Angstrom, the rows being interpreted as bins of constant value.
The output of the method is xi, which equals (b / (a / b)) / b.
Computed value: 0.94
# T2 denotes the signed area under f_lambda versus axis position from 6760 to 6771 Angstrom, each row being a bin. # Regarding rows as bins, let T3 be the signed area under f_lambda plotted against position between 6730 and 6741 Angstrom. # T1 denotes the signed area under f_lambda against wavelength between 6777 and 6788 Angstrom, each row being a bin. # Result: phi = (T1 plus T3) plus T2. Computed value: 1607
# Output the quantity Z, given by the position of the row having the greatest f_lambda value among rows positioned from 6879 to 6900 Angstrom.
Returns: 6899.15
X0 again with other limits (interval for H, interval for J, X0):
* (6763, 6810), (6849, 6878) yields 0.0310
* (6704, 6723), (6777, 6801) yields 0.0312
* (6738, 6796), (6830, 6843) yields 0.0320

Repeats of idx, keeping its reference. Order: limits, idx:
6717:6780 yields 6773.23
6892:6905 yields 6902.33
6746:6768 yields 6766.99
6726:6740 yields 6737.45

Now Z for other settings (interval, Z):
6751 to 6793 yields 6781.03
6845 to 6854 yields 6850.08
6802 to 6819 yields 6817.04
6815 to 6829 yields 6817.04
